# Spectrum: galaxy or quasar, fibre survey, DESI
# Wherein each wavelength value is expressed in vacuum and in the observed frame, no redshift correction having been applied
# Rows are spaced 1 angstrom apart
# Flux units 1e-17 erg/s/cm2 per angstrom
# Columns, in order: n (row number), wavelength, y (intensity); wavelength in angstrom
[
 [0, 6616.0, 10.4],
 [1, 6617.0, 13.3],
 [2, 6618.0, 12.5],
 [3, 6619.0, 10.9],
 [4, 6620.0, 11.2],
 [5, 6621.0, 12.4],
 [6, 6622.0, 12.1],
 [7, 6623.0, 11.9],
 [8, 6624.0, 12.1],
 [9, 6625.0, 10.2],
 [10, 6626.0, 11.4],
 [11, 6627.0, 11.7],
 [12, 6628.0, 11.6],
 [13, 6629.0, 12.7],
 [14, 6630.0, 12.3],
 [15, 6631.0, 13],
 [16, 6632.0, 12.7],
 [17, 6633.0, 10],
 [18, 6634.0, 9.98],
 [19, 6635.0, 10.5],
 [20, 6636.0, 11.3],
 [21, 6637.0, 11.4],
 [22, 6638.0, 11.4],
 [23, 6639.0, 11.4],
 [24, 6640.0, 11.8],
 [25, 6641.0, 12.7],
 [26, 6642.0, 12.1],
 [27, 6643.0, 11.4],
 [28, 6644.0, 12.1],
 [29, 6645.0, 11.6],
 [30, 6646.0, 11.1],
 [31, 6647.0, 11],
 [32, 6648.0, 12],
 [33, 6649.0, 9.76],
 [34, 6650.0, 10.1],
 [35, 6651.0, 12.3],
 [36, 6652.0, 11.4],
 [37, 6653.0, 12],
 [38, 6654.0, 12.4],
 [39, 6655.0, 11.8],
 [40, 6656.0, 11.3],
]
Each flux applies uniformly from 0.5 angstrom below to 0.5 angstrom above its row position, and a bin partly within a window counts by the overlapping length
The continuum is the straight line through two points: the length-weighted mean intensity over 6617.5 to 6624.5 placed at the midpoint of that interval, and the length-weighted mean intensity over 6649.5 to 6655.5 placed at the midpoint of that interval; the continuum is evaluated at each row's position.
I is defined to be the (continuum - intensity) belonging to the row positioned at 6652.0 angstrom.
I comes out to 0.3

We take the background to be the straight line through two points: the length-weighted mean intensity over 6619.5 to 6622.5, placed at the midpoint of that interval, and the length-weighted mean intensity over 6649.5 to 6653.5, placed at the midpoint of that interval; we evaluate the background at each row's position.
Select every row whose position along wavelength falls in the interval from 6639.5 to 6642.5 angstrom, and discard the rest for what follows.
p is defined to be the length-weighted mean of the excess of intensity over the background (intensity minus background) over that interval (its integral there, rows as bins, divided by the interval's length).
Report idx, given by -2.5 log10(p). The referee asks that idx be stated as 0.6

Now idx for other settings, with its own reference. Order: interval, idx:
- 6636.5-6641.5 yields 2.4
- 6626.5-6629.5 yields 1.7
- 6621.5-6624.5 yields 2.0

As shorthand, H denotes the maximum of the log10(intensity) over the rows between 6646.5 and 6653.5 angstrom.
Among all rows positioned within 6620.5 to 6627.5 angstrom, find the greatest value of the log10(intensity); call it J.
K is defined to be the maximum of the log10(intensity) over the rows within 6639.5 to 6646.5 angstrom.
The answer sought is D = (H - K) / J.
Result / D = -0.013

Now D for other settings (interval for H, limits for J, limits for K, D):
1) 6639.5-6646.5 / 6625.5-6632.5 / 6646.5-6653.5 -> 0.012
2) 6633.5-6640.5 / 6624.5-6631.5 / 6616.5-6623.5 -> -0.047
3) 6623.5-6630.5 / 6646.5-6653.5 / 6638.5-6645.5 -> 0.000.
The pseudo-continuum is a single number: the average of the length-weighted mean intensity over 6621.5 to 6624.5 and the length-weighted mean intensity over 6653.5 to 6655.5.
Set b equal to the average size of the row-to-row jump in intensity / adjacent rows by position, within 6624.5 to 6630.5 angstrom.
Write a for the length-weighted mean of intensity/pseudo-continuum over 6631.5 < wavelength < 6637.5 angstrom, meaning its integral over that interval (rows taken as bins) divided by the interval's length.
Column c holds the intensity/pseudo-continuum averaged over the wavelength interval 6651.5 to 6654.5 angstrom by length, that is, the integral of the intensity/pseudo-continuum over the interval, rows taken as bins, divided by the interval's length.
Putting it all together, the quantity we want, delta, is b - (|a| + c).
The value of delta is -1.28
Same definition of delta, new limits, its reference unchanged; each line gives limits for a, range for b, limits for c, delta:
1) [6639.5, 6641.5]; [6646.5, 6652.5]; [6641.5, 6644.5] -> -0.66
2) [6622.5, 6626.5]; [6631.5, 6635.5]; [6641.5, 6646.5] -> -0.83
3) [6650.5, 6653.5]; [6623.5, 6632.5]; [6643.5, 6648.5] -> -1.19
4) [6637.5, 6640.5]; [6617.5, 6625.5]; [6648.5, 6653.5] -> -1.06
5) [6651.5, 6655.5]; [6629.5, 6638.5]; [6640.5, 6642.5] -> -1.37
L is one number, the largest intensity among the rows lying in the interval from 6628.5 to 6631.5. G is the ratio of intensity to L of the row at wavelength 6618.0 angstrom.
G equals 0.962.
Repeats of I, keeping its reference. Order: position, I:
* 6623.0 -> 0.0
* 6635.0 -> 1.3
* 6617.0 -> -1.4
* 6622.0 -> -0.2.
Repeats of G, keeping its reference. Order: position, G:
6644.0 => 0.931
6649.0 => 0.751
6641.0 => 0.977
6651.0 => 0.946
